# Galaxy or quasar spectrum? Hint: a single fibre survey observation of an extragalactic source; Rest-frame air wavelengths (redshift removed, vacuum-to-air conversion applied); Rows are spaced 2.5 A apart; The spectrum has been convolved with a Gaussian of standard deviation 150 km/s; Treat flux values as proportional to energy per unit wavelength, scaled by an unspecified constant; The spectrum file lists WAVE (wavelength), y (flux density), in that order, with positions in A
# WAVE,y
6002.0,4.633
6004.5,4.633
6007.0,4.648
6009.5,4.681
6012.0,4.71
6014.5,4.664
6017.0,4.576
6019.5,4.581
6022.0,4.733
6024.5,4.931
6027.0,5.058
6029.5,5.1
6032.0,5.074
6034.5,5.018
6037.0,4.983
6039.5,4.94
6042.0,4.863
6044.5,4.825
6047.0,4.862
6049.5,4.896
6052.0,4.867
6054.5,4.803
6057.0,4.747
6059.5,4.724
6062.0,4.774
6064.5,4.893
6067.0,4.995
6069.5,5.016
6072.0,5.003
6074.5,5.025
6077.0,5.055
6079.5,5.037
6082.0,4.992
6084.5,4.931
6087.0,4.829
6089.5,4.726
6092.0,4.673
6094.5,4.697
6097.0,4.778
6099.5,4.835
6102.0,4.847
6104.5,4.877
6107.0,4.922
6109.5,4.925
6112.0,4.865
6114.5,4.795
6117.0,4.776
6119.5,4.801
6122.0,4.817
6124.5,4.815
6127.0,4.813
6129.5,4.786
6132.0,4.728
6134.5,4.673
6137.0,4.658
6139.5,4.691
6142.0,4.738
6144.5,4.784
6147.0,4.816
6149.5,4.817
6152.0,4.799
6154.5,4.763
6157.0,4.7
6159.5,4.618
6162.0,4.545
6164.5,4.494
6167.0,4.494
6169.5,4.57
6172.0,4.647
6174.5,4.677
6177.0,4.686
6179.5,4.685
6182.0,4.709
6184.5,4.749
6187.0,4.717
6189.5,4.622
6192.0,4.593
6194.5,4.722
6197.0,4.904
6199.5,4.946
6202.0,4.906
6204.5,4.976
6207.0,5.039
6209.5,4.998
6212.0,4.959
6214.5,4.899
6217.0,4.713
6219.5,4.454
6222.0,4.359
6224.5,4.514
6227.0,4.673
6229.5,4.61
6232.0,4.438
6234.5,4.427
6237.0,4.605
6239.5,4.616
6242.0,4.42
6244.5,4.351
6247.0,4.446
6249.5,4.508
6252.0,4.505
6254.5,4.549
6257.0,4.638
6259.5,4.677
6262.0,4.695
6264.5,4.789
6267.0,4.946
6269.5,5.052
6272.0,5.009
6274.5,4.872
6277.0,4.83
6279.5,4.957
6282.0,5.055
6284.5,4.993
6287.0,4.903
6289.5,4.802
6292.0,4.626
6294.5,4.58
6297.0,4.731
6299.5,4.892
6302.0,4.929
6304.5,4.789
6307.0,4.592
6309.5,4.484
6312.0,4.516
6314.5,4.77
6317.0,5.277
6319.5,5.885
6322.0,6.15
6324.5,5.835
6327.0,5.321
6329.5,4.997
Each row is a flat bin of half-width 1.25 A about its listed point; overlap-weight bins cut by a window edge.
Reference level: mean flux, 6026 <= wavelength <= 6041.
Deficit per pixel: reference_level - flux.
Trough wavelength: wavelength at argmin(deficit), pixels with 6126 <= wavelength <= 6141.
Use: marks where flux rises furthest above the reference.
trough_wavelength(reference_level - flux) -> 6127.0 A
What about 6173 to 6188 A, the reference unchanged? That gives 6184.5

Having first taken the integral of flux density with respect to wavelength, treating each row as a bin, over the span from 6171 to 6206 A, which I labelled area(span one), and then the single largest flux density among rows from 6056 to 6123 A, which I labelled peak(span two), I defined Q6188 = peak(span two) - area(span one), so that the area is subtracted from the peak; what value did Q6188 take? -161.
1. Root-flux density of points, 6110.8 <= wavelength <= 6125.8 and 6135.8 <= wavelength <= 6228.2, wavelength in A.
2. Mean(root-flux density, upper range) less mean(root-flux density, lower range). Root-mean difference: -0.021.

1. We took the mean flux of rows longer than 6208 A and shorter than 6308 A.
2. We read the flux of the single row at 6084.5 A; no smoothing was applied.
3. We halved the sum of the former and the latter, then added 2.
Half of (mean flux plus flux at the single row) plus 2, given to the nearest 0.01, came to 6.82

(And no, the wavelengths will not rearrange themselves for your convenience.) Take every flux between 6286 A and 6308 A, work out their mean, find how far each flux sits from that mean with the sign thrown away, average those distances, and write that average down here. 0.114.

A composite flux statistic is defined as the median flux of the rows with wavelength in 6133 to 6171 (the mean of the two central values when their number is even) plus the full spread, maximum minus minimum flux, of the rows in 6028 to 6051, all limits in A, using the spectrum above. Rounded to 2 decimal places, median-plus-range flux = 4.97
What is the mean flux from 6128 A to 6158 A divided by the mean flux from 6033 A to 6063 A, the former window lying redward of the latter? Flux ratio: 0.977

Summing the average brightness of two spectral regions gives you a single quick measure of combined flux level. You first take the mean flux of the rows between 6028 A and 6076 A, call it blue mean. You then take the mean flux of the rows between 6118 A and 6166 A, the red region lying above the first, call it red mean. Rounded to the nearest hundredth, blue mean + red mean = 9.65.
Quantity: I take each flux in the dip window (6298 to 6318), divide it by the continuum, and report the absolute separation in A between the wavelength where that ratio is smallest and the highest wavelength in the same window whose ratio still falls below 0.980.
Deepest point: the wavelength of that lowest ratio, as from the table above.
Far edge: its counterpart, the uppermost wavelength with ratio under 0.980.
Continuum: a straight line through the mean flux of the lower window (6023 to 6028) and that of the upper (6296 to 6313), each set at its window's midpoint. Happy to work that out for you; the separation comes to 2.5 A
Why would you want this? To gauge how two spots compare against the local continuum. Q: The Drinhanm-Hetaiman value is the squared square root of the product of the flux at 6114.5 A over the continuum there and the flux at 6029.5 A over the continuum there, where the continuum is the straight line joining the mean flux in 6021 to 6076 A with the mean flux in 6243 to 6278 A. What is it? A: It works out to 1.02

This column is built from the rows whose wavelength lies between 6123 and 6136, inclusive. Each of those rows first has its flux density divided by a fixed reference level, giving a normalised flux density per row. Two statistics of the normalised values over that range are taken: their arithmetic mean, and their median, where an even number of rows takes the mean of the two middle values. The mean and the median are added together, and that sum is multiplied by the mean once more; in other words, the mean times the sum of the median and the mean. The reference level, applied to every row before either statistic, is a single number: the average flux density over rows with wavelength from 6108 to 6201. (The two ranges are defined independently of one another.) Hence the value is 2.03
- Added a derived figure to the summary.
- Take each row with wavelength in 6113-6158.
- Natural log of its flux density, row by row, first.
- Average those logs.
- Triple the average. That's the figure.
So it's 4.684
